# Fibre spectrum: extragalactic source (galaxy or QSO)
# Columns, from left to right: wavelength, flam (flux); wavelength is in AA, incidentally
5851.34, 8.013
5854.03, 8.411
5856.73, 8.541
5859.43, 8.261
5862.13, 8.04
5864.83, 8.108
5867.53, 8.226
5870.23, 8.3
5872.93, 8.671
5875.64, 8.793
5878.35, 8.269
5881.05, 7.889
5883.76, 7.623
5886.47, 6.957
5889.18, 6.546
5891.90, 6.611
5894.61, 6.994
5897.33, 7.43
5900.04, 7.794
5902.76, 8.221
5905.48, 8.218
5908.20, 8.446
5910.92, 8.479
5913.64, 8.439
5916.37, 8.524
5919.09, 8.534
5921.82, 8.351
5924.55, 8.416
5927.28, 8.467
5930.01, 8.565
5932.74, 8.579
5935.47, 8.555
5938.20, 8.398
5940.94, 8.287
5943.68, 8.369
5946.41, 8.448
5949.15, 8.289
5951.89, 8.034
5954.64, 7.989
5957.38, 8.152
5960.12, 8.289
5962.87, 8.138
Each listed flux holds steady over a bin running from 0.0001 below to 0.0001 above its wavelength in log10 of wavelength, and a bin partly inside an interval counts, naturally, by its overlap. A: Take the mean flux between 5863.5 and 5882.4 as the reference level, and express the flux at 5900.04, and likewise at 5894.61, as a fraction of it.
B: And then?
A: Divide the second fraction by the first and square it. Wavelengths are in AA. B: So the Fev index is 0.81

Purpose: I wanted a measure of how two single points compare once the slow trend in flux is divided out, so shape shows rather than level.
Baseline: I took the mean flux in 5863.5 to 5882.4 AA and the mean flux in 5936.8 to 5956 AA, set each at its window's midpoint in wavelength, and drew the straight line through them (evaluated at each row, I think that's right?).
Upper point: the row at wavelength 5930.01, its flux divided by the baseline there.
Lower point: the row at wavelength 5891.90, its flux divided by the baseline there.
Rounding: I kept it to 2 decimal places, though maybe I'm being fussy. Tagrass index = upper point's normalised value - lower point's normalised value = 0.24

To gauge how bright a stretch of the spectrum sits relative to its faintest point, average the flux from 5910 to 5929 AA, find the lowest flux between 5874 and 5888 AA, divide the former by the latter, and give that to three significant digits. 1.22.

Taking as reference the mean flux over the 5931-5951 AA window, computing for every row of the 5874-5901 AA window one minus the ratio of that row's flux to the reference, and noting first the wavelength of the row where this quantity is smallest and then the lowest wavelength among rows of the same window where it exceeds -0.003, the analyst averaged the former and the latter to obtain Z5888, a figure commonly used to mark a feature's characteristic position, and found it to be 5877.0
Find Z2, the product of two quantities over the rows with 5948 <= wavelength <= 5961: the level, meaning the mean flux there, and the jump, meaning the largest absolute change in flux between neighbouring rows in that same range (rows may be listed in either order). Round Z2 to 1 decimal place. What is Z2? 2.1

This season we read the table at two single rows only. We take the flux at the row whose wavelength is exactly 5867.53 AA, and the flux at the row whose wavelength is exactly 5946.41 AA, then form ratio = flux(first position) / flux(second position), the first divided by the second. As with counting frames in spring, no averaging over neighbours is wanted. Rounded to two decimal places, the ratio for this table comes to 0.97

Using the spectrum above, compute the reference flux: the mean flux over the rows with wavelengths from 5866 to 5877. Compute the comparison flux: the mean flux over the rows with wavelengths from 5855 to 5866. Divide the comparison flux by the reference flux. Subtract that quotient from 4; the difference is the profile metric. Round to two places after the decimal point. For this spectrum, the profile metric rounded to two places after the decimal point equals 3.03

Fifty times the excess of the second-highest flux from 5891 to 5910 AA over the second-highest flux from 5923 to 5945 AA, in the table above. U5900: -17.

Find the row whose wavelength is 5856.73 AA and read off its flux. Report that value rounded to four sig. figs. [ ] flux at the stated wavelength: 8.541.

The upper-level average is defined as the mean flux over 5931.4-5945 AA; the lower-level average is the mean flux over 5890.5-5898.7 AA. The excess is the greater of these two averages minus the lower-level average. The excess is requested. 1.43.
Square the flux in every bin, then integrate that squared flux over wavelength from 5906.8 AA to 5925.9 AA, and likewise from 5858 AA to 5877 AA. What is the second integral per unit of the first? 0.97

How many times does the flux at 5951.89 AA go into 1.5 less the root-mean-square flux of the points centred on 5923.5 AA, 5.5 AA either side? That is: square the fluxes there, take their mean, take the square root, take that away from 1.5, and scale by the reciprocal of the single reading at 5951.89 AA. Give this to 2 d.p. -0.86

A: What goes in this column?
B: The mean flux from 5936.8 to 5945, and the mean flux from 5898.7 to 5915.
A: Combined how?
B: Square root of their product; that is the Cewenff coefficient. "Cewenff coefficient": 8.31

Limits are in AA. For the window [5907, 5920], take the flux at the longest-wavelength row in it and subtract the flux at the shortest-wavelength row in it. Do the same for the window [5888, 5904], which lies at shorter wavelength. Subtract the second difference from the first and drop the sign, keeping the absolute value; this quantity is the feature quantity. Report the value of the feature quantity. 1.6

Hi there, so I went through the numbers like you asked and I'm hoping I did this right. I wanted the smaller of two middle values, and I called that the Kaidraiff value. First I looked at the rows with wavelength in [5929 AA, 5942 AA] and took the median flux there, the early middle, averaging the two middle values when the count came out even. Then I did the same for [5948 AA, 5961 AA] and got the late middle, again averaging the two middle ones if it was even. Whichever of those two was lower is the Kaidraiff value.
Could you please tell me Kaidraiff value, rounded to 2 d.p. 8.15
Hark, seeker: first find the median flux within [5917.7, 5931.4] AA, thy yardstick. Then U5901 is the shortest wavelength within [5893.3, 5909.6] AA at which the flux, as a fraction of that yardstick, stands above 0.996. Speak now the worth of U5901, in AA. 5908.20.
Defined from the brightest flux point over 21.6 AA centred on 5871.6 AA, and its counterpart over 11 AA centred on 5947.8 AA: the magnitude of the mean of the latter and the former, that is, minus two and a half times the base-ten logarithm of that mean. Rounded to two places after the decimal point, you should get -2.34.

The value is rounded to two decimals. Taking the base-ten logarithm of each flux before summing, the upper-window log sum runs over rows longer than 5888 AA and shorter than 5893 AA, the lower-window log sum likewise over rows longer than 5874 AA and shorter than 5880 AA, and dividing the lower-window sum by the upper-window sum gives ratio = 1.14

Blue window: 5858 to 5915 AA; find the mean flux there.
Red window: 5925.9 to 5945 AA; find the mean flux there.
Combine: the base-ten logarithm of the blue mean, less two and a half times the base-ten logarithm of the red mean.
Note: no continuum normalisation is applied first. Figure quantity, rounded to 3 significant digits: -1.42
